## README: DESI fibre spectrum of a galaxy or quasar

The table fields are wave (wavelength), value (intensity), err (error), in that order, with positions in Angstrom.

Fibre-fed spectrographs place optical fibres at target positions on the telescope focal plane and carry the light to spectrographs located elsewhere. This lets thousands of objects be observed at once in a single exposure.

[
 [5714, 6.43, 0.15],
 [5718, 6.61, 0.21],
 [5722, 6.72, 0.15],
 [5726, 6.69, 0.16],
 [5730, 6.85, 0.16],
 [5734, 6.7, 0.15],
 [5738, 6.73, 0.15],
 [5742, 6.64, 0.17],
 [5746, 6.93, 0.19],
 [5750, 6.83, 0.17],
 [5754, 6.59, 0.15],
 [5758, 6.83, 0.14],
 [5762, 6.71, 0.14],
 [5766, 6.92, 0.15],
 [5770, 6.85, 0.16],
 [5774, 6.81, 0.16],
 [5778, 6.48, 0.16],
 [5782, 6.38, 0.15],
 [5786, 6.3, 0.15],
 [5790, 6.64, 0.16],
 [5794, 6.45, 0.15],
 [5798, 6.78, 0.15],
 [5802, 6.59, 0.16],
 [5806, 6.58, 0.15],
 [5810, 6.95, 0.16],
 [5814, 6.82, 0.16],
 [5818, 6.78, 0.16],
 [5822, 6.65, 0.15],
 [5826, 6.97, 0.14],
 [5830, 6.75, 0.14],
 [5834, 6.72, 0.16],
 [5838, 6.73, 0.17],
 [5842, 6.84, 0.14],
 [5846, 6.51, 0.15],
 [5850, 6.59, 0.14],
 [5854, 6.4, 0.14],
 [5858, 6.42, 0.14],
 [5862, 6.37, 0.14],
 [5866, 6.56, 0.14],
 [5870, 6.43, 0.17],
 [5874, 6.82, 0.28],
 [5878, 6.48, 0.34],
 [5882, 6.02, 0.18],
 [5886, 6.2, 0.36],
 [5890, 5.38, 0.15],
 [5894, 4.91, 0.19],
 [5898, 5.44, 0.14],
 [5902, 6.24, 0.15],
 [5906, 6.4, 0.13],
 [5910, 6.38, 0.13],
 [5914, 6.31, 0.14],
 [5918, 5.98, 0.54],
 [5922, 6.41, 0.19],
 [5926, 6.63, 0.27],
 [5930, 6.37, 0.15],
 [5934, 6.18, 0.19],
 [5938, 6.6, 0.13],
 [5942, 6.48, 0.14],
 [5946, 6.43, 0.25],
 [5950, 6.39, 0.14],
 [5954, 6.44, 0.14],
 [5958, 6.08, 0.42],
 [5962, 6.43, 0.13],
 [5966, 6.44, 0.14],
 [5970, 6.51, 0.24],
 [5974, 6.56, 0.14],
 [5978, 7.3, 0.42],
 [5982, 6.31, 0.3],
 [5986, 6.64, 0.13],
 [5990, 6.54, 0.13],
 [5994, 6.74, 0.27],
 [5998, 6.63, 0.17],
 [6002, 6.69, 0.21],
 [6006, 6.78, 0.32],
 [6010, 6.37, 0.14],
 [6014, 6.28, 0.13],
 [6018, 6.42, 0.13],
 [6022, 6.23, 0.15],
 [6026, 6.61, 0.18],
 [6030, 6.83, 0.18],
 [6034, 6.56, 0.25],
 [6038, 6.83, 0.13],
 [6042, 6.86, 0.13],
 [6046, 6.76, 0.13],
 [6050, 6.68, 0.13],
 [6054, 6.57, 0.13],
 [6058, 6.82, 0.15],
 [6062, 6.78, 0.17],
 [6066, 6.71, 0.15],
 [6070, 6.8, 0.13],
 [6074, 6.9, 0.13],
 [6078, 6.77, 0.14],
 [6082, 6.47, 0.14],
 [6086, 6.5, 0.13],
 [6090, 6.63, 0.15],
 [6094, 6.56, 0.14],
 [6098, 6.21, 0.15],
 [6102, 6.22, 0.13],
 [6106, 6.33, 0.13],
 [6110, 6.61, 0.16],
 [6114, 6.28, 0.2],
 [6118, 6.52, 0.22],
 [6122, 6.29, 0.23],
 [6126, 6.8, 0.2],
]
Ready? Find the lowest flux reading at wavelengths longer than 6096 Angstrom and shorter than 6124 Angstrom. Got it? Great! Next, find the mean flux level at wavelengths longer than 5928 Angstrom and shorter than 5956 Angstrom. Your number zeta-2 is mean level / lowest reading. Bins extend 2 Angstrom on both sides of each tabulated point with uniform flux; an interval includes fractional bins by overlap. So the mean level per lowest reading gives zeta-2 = 1.03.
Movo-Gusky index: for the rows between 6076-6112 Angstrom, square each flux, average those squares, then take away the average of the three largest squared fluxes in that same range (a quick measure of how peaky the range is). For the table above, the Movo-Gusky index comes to -2.5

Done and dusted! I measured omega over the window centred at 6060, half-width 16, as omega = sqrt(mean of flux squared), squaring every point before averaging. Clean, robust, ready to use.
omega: 6.75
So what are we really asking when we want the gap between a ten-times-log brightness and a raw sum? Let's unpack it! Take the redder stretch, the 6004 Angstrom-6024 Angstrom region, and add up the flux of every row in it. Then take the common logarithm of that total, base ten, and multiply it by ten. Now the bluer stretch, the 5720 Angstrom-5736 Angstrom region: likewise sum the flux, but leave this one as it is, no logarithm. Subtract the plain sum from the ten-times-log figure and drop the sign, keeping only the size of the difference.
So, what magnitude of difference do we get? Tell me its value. 12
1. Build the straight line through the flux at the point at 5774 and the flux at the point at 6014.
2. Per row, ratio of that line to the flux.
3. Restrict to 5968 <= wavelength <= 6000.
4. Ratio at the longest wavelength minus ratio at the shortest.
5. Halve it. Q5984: -0.014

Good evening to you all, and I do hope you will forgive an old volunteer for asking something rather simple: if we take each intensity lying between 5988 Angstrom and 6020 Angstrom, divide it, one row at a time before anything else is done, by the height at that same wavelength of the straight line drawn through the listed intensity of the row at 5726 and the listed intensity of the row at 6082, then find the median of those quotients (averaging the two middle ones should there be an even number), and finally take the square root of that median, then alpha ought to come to 1.00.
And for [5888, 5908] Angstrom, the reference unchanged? 0.91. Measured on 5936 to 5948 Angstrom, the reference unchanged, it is 0.99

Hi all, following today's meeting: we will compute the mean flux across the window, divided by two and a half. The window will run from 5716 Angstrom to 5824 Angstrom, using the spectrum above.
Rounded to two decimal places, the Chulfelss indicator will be 2.68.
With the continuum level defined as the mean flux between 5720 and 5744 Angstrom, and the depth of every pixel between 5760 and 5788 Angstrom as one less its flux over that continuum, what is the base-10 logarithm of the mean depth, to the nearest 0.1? -1.9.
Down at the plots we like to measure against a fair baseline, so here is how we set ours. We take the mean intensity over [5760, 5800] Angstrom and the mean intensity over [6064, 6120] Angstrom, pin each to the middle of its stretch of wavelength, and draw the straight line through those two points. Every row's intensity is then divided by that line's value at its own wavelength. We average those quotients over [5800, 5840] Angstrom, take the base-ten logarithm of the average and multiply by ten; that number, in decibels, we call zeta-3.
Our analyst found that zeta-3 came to 0.09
